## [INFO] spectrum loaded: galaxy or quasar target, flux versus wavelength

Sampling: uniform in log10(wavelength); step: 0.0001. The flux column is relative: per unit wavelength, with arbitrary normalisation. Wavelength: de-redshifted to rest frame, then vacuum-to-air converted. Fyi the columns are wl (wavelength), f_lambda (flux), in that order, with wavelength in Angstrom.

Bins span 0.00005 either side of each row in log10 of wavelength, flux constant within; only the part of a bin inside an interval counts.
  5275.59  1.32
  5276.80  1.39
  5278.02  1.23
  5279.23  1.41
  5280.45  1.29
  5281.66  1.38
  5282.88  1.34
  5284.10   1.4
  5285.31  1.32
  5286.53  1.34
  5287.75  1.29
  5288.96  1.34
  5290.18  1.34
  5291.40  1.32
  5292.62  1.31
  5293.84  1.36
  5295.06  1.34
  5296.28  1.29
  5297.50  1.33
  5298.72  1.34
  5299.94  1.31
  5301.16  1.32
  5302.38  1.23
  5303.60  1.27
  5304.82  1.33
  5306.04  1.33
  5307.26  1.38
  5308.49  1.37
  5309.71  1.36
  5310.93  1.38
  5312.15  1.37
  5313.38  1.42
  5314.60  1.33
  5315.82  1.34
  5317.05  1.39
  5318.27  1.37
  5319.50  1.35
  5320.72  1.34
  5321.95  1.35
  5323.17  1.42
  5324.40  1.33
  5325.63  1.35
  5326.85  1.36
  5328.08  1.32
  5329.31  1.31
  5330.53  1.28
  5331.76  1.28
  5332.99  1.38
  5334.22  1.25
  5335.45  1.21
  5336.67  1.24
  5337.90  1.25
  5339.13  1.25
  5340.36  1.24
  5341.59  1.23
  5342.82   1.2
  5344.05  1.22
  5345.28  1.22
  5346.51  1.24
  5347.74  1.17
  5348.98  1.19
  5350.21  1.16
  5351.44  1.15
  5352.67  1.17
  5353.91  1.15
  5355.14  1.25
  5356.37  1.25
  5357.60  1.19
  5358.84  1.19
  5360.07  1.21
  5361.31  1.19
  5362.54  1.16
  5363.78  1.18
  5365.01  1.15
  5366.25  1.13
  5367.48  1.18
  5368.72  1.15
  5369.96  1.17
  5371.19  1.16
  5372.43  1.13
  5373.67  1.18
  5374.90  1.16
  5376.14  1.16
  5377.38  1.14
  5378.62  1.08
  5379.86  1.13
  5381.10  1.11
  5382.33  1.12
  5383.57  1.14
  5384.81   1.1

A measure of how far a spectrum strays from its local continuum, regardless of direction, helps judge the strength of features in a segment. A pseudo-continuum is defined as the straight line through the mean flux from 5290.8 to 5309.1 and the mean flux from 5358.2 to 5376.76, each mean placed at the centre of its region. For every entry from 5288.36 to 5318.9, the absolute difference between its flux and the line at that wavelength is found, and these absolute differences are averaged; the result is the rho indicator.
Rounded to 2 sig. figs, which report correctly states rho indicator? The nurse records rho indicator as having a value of 0.045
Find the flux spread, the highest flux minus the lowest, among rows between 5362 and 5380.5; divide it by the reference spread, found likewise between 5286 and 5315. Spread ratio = 0.53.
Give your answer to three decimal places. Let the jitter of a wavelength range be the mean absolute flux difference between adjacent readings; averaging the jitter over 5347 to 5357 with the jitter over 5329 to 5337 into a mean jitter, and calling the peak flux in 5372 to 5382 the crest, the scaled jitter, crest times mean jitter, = 0.049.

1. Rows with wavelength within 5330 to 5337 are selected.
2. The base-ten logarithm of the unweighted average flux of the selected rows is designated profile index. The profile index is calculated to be 0.105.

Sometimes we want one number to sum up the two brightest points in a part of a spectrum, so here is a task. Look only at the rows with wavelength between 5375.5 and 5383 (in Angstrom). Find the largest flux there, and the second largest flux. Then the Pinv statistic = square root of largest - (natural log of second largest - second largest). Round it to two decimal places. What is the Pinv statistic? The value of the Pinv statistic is 2.09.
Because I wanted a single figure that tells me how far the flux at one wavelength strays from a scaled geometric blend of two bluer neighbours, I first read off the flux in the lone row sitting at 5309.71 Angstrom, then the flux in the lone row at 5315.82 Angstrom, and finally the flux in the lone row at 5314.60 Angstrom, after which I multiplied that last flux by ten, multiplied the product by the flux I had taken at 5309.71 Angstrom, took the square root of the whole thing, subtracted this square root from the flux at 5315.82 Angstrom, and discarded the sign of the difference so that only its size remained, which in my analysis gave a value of 2.91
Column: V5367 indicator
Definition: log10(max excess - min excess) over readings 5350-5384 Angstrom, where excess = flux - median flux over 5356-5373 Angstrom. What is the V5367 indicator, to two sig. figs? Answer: -0.77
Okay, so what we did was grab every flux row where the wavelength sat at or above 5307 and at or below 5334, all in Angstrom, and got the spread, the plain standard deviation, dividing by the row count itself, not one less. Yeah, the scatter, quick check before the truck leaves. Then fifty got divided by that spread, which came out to 1389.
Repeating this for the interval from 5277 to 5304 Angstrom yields 1123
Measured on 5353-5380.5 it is 1328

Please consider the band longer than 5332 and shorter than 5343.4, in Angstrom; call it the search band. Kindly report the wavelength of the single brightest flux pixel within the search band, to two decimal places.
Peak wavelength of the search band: 5332.99 Angstrom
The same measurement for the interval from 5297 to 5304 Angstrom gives 5298.72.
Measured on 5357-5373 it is 5360.07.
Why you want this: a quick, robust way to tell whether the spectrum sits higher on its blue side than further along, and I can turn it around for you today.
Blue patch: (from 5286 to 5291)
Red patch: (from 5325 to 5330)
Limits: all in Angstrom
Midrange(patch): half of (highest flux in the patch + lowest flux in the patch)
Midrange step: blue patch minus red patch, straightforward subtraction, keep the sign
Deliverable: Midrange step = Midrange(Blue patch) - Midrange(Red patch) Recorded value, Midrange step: -0.02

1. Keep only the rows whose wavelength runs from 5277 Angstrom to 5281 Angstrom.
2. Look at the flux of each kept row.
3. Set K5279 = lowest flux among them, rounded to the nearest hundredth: 1.23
